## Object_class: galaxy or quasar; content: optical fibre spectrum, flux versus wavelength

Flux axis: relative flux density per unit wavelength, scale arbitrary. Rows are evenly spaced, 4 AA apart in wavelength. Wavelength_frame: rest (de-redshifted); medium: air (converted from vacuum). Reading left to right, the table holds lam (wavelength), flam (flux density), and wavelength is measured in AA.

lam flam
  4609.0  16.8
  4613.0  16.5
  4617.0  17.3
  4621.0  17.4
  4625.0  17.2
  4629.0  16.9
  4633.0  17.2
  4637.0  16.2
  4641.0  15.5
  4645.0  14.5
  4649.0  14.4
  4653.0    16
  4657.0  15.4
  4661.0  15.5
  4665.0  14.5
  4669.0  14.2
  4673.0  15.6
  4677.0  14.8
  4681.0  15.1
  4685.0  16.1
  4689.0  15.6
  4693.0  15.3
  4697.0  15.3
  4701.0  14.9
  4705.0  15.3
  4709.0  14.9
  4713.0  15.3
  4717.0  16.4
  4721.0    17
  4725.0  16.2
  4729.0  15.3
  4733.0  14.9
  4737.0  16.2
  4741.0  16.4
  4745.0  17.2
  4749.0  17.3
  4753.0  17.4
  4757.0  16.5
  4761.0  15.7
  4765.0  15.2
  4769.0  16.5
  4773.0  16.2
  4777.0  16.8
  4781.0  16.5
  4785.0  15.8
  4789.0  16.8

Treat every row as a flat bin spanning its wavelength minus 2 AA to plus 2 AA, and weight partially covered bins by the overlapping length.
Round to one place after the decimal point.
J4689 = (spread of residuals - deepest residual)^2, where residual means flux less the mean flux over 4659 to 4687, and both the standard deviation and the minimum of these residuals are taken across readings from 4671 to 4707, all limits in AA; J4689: 0.5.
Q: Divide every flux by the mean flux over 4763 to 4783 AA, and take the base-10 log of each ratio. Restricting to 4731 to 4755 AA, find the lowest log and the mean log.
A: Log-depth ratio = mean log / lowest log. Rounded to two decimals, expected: -0.21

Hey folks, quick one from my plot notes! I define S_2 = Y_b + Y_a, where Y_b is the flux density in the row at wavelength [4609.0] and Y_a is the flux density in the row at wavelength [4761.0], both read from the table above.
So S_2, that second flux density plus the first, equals 32.5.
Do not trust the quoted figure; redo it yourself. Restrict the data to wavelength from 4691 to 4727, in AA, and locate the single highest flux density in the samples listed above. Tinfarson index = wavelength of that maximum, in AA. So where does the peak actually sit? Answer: 4721.0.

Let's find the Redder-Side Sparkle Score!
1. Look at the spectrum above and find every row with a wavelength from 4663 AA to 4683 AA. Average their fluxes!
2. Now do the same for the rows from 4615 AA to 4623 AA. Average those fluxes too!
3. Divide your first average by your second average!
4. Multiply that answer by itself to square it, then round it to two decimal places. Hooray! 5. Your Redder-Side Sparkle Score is 0.73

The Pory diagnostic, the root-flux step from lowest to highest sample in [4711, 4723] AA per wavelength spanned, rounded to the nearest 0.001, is 0.026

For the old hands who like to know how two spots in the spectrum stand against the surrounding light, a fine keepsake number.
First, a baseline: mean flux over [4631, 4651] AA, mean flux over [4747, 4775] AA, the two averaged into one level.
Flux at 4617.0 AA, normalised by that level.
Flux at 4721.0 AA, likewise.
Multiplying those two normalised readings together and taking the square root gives 1.07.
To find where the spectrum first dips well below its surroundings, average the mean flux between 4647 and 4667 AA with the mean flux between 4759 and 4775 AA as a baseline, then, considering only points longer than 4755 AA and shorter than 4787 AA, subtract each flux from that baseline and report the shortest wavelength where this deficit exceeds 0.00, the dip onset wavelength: 4765.0 AA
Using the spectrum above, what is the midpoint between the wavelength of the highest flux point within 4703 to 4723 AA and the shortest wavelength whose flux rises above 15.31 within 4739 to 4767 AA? 4731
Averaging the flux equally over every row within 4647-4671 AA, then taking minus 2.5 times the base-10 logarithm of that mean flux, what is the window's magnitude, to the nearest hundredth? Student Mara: -2.94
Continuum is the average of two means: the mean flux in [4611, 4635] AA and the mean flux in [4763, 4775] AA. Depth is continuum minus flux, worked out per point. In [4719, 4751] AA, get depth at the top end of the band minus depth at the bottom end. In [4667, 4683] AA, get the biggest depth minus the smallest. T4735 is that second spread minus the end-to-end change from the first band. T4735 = 1.7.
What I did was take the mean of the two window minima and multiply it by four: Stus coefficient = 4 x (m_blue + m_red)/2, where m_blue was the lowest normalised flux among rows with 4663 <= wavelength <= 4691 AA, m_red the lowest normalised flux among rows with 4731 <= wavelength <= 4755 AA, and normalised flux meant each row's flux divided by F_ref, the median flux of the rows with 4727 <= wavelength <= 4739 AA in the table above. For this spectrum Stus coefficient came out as 3.80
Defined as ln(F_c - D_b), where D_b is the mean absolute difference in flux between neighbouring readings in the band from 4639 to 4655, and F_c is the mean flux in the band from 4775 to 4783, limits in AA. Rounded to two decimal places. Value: 2.76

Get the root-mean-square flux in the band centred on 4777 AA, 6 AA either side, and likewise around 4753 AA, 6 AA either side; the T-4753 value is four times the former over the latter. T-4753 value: 3.87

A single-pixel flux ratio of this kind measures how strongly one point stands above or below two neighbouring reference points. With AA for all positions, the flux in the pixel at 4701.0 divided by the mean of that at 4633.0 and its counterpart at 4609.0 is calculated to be 0.88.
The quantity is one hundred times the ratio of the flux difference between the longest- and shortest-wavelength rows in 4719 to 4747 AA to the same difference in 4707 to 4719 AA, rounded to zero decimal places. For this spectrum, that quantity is 13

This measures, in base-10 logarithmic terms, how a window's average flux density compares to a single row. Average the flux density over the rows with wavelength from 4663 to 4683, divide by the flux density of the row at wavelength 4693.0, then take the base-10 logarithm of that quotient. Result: -0.01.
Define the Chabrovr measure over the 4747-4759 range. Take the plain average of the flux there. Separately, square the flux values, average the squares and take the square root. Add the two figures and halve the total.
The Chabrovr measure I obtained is 17.1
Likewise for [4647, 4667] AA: 15.2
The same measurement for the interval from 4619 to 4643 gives 16.7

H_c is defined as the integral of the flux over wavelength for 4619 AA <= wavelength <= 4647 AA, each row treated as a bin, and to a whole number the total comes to 460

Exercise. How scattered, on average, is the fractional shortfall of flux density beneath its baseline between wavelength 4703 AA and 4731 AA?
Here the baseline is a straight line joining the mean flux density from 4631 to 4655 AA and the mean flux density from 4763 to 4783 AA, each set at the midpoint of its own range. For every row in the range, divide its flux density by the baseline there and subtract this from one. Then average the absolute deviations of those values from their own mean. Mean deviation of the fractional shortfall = 0.040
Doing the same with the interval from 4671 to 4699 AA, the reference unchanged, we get 0.021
